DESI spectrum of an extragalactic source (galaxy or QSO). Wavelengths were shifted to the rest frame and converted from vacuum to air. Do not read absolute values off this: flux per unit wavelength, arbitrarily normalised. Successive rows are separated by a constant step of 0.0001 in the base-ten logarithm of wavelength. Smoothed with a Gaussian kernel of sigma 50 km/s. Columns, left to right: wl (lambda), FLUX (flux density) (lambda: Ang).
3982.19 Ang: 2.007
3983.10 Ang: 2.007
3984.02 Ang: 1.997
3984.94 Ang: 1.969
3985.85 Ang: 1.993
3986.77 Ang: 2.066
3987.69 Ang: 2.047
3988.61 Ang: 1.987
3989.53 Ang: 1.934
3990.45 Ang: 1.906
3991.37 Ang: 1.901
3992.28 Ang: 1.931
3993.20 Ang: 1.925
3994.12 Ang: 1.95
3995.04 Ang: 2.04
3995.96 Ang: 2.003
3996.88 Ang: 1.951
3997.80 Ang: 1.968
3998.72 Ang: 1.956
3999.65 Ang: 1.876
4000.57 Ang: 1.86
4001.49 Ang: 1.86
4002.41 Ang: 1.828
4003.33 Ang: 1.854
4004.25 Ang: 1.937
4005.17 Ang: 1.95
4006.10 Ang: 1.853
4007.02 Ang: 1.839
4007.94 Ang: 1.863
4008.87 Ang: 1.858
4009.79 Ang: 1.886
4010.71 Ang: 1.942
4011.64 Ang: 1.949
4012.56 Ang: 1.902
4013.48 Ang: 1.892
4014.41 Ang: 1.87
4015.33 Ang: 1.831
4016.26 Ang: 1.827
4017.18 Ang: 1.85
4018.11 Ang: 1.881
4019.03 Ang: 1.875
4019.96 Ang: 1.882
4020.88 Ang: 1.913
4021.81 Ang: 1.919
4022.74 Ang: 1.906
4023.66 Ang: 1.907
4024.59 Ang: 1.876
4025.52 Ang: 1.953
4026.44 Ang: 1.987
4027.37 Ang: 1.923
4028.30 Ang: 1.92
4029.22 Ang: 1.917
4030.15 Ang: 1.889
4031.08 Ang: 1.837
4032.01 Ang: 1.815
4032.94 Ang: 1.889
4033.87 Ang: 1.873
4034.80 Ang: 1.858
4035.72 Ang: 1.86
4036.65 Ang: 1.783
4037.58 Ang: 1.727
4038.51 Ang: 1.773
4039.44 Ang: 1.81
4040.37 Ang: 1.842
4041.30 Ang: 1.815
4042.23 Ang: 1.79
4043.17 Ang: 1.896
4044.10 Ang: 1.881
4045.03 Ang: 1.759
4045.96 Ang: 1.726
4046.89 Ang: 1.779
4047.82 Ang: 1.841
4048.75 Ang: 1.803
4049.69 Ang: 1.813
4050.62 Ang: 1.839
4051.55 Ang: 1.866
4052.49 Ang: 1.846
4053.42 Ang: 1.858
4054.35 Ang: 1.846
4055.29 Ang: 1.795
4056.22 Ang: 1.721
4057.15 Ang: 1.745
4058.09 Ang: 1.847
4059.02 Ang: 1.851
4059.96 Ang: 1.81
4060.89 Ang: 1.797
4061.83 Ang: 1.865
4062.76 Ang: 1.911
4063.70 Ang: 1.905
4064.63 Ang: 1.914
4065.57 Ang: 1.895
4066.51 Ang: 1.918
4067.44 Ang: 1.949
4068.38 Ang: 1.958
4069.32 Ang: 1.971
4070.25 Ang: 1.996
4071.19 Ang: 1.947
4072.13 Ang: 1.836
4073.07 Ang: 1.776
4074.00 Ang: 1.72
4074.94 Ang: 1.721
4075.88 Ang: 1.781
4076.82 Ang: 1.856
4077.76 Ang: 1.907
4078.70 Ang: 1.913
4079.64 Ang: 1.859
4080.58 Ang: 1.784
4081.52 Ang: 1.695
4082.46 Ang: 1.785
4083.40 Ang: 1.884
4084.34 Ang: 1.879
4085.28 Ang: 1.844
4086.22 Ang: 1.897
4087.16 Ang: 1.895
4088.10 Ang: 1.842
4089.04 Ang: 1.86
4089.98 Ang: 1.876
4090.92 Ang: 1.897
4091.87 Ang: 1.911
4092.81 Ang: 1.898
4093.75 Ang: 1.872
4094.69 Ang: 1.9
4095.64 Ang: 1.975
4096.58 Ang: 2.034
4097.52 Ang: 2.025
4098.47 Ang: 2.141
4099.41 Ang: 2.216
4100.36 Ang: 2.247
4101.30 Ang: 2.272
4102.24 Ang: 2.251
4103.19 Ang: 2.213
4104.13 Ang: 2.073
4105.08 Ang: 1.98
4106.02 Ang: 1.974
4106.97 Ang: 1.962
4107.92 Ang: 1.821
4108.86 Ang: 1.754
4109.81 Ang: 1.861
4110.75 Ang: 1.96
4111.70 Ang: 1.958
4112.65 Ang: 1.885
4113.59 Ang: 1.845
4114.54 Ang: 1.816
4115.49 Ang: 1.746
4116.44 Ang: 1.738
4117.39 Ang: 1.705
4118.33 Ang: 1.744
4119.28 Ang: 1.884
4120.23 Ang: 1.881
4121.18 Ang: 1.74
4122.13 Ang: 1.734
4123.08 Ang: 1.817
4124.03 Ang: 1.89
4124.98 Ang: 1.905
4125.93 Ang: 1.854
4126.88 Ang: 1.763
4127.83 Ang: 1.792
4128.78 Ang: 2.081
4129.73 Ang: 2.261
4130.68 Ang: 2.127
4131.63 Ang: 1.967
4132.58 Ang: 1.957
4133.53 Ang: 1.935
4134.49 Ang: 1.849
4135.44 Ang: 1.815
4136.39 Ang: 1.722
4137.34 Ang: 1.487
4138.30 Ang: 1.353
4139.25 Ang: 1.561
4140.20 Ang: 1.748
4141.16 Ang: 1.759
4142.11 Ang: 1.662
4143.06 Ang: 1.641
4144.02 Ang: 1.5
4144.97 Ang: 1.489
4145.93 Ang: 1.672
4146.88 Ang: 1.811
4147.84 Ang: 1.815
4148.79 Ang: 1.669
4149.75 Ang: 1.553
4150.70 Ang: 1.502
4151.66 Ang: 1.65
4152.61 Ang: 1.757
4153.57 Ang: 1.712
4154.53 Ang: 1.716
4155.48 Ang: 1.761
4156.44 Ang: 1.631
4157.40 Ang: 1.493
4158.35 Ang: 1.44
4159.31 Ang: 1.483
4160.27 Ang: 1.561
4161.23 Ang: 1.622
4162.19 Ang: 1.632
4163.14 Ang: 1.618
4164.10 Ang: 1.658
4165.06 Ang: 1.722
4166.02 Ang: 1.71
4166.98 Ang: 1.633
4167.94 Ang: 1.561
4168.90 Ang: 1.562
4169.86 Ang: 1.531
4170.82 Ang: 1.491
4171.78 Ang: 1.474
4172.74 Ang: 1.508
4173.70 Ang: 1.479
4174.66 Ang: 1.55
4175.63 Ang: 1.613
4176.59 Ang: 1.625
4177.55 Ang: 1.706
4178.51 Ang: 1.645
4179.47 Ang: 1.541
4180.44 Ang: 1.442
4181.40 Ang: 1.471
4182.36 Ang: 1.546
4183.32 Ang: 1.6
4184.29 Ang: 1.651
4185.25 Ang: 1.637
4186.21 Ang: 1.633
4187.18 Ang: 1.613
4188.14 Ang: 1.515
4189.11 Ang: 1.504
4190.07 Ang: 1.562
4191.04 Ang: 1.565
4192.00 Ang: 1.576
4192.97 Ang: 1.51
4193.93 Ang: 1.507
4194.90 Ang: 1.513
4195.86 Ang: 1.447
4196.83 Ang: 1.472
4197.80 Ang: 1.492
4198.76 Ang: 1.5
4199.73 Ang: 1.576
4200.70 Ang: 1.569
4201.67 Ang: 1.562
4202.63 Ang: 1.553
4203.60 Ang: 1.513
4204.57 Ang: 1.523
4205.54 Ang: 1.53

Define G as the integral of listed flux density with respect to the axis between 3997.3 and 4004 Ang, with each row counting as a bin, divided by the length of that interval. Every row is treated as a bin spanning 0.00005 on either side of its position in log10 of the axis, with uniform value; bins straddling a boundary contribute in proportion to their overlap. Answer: 1.89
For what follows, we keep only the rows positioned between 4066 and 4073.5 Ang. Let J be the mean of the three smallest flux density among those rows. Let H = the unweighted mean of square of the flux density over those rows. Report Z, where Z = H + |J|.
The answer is 5.5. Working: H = 3.7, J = 1.84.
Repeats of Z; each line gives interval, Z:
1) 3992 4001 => 5.7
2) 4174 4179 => 4.2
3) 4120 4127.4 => 5.1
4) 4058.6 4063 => 5.2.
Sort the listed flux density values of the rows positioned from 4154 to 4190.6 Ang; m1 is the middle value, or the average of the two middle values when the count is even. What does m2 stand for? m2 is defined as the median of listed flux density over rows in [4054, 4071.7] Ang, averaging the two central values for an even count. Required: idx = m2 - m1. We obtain 0.3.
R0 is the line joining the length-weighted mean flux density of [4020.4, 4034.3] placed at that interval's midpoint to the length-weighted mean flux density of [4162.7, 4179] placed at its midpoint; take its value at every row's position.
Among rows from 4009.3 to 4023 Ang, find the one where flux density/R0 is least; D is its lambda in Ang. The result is 4016.26 Ang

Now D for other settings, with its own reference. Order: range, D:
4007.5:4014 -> 4008.87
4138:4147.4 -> 4138.30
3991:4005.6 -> 4002.41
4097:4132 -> 4117.39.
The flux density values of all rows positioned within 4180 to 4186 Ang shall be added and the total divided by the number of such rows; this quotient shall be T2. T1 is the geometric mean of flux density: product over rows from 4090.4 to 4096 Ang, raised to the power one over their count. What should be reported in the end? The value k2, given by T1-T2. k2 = 0.35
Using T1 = 1.91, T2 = 1.56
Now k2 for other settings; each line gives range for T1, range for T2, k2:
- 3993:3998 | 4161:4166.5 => 0.31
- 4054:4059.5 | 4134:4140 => 0.17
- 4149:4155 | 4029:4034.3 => -0.22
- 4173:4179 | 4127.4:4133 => -0.43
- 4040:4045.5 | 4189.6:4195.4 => 0.29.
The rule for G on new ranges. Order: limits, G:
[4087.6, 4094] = 1.88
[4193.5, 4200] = 1.50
